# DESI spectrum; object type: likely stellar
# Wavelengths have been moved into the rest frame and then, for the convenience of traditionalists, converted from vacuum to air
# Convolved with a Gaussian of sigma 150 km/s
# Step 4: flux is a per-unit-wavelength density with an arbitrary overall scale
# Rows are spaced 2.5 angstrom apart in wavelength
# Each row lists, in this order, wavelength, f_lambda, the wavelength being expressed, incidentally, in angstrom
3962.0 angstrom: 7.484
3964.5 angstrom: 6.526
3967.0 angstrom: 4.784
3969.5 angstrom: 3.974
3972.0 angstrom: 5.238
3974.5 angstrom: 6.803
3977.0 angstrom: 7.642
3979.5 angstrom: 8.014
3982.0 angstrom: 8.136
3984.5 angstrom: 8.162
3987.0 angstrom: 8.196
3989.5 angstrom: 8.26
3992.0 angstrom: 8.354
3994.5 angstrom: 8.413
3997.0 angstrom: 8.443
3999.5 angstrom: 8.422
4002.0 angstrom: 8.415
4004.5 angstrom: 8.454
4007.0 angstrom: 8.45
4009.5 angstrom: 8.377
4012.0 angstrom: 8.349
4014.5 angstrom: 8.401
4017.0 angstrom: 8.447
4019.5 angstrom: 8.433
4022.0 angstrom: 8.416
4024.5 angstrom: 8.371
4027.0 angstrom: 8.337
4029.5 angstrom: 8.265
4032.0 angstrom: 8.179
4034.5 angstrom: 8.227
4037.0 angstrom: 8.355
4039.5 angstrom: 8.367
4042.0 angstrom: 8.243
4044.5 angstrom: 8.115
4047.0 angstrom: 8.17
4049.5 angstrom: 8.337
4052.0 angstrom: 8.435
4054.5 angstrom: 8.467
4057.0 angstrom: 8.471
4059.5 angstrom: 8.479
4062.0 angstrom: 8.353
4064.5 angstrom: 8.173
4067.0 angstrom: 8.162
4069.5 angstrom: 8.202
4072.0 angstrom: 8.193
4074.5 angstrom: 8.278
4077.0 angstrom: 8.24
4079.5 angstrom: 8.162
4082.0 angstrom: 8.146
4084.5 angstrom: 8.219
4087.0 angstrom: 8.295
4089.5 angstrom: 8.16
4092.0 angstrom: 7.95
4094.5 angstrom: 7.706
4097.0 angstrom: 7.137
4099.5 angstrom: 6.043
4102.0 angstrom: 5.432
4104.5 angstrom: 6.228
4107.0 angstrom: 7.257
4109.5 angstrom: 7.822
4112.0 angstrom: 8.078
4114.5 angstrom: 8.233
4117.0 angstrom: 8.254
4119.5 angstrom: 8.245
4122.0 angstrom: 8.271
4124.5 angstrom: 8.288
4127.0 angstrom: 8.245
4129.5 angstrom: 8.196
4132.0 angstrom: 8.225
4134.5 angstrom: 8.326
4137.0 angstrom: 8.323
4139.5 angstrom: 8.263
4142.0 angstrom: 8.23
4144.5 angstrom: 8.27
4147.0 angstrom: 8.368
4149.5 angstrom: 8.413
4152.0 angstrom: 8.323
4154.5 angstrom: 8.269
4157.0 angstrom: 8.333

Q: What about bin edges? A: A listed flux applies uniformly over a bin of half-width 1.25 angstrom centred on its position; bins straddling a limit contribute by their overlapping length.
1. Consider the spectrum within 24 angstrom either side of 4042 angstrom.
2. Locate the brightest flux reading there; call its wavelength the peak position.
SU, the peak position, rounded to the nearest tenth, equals 4059.5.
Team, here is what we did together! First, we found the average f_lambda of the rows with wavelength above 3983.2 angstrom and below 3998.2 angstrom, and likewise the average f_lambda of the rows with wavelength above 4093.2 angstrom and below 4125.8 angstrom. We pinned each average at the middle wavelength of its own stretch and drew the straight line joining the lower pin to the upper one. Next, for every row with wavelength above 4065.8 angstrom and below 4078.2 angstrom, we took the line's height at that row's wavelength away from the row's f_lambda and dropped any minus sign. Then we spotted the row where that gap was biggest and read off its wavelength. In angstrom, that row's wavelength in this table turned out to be 4074.5 angstrom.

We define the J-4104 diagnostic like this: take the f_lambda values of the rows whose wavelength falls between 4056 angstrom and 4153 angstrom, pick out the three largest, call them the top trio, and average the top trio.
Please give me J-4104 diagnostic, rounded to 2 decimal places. 8.45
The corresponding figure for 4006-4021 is 8.44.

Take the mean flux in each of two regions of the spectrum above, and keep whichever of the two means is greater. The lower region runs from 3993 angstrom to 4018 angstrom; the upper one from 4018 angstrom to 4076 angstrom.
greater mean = 8.42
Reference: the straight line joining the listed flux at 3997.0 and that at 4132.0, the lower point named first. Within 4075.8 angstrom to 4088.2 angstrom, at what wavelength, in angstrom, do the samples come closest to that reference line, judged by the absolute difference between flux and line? 4087.0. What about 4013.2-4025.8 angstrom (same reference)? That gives 4022.0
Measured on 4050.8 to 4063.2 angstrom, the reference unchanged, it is 4062.0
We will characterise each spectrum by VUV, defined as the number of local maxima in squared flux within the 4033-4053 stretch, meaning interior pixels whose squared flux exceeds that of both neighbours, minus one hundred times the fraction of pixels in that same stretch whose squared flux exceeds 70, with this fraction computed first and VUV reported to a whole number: -24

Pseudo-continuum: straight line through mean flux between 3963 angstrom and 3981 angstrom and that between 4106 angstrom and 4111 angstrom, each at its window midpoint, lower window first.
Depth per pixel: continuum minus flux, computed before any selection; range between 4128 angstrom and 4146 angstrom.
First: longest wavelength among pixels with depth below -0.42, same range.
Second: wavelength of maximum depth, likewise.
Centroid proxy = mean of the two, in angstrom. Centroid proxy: 4139.5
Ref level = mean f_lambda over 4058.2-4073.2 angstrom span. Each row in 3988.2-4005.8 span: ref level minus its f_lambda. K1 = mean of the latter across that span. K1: -0.13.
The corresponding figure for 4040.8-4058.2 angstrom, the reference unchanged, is -0.06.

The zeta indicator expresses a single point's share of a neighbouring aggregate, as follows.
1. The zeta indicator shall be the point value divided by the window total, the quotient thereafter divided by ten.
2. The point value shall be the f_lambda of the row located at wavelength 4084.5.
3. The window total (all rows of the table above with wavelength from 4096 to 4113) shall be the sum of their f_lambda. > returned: 0.0171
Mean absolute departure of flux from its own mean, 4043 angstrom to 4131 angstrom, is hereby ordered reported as 0.46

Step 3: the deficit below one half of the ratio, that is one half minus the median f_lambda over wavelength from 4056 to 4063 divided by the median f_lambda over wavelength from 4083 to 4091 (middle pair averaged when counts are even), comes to -0.531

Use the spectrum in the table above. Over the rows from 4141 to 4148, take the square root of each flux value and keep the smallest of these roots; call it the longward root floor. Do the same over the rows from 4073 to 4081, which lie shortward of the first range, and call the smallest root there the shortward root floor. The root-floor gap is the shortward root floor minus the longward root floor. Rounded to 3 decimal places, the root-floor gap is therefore -0.012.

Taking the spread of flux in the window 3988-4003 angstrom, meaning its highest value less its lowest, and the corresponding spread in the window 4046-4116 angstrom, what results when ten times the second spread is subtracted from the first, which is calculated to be -30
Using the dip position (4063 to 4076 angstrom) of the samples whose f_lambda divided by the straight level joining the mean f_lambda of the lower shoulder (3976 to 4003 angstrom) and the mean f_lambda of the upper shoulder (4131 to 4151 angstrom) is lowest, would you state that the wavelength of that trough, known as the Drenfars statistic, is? 4067.0 angstrom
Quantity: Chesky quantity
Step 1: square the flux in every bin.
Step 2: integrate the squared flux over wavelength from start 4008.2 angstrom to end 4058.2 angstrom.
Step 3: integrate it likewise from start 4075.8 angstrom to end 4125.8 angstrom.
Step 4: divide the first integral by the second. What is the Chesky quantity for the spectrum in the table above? 1.16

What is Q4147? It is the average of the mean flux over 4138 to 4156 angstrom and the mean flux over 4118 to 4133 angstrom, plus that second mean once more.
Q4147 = 16.5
